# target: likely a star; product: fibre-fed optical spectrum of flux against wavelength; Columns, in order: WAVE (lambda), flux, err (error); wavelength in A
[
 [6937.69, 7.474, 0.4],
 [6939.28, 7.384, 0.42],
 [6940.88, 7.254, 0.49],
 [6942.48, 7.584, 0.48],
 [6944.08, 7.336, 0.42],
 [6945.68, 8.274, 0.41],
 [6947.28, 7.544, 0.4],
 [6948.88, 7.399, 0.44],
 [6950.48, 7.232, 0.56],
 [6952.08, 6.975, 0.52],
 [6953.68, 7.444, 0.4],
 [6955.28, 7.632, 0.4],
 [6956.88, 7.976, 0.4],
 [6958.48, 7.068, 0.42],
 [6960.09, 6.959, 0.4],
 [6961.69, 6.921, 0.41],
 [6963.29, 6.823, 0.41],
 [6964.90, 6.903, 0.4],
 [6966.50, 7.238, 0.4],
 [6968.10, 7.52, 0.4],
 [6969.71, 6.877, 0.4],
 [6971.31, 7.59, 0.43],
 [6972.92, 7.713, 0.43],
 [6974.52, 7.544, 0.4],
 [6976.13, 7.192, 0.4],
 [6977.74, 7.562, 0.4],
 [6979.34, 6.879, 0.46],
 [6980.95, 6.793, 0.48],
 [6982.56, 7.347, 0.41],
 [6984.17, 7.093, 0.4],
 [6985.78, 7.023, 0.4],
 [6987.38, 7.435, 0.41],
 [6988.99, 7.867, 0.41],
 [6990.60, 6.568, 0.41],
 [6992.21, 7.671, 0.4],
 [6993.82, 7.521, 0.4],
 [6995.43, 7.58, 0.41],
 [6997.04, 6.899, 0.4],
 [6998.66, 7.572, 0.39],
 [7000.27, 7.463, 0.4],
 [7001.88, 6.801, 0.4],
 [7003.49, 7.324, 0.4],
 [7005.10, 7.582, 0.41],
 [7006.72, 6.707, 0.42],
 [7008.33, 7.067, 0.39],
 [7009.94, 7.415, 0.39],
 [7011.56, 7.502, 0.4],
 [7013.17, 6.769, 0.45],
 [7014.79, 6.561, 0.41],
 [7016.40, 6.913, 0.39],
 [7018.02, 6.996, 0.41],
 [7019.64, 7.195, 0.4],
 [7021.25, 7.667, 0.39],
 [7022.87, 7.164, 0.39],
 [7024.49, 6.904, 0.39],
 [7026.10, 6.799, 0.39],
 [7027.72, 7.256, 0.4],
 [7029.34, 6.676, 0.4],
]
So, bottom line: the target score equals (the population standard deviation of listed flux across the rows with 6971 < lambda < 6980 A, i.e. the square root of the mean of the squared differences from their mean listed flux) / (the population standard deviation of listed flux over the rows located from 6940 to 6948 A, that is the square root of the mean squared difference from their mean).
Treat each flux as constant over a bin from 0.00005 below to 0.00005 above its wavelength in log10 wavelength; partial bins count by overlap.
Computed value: 0.80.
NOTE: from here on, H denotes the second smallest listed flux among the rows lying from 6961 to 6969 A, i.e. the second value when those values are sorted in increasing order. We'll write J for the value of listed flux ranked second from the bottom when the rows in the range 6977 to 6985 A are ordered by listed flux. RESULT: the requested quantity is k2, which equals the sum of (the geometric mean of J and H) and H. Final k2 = 13.8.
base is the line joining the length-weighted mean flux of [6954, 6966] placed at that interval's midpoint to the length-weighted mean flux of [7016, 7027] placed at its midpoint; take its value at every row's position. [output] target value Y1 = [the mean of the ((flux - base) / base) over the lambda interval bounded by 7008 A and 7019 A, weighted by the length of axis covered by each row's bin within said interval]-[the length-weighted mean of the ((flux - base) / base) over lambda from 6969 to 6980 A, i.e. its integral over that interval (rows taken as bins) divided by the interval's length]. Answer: -0.035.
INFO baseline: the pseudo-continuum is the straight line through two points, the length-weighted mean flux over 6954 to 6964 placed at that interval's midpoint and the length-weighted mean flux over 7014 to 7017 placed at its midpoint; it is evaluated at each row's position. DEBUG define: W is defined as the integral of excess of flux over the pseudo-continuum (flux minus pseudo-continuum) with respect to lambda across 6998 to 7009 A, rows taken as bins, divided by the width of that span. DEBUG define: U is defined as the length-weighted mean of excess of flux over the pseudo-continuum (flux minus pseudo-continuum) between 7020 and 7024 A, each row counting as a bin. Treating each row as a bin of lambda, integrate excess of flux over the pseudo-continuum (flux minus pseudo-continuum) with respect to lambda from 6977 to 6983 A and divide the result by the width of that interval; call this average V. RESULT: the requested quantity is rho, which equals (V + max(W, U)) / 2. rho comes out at 0.371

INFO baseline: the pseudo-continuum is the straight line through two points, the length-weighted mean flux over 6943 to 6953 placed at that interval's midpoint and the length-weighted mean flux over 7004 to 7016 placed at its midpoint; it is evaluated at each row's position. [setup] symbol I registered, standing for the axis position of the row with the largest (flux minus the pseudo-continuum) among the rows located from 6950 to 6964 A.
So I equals 6956.88 A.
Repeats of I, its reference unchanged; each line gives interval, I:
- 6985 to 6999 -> 6988.99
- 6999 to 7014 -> 7005.10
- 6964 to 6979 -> 6972.92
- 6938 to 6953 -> 6945.68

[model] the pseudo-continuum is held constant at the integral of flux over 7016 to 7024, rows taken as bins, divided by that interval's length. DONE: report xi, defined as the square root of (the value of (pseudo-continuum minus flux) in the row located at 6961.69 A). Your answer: 0.5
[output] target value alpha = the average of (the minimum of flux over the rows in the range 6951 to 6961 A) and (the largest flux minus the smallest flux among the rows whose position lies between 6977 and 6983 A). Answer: 3.86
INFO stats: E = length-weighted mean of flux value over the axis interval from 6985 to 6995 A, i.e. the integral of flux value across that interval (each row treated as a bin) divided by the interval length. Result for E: 7.36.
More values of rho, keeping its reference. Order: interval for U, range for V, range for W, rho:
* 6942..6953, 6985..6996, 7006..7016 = 0.319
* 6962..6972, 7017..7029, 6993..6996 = 0.535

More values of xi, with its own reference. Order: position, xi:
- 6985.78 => 0.4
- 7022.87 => 0.1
